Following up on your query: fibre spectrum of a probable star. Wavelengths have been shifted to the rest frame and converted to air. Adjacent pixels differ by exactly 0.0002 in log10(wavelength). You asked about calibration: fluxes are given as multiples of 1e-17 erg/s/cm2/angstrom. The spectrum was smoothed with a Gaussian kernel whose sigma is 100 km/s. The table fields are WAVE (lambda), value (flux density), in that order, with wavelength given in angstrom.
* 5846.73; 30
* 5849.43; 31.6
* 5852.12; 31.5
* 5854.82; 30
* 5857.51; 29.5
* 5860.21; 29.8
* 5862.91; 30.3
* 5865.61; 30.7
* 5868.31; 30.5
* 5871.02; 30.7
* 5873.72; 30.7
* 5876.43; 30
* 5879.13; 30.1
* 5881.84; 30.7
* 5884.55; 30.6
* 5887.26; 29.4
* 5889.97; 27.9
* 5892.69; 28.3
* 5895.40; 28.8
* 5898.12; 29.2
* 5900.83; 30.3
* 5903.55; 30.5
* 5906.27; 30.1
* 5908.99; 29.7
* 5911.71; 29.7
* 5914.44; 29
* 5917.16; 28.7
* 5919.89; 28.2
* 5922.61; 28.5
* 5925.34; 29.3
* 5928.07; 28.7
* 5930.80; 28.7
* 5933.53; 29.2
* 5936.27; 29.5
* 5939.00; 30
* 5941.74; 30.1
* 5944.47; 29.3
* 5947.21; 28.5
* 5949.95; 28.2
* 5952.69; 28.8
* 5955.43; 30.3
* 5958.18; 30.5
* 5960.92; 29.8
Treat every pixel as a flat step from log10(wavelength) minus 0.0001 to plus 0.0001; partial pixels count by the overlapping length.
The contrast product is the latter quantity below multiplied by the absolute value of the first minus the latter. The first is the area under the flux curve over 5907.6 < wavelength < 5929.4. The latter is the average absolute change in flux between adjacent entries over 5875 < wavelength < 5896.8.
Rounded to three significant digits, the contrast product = 397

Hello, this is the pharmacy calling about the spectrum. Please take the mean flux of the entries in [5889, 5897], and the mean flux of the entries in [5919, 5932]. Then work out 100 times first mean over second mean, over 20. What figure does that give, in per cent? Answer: 4.94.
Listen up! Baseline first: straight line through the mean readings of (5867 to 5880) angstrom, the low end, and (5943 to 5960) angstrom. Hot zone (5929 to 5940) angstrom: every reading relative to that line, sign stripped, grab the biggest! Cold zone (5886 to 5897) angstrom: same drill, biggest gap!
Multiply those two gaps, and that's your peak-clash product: 2.0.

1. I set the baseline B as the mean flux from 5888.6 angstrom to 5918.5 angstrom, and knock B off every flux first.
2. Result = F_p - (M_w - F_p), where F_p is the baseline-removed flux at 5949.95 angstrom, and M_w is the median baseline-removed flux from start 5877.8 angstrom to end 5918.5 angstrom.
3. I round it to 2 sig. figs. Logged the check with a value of -2.6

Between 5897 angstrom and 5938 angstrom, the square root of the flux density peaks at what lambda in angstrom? 5903.55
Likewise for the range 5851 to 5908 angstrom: 5852.12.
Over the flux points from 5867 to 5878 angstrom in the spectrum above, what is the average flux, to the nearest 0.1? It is 30.5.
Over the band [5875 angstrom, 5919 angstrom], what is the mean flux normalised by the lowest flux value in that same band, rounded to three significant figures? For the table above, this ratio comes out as 1.06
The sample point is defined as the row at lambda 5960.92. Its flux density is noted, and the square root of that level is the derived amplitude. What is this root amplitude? 5.46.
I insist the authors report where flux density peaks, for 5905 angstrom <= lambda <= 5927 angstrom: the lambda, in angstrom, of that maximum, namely 5906.27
